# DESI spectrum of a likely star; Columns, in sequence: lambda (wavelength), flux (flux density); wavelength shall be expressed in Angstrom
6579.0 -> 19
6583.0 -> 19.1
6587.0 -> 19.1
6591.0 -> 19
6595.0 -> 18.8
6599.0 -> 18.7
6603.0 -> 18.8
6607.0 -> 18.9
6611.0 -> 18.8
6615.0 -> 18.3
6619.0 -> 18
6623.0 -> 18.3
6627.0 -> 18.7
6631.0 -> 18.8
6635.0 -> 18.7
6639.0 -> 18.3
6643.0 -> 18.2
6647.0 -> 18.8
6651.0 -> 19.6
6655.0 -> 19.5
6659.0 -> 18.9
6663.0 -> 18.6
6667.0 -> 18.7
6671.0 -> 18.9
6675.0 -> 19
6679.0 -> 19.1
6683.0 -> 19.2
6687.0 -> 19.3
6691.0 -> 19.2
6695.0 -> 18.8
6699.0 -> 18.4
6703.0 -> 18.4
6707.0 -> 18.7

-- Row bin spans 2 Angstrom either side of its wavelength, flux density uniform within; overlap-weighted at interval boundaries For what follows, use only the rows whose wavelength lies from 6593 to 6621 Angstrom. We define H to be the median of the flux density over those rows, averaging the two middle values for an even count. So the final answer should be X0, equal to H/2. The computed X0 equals 9.40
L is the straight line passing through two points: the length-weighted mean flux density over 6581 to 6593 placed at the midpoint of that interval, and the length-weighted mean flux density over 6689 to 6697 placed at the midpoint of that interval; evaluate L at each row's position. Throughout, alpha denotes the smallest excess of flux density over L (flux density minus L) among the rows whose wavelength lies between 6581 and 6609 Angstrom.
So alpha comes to -0.36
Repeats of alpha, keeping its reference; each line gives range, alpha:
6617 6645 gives -1.05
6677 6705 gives -0.60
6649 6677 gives -0.42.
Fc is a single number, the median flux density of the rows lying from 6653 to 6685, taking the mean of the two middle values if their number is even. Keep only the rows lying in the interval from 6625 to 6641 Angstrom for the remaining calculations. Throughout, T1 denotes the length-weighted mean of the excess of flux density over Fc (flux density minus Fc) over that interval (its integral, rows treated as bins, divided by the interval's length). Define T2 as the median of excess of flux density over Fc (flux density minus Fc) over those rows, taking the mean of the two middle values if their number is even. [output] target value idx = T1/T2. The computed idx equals 1.30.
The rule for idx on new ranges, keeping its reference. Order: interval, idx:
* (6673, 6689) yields 1.00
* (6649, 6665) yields 0.80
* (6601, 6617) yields 1.67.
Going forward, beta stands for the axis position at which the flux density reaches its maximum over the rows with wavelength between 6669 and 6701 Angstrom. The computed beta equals 6687.0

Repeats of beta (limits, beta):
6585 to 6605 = 6587.0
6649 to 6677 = 6651.0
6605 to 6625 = 6607.0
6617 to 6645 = 6631.0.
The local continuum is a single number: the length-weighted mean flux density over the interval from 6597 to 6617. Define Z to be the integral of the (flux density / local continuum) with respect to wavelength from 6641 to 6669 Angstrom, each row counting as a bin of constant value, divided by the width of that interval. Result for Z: 1.01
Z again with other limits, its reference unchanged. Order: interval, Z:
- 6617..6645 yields 0.99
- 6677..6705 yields 1.01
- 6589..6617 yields 1.00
